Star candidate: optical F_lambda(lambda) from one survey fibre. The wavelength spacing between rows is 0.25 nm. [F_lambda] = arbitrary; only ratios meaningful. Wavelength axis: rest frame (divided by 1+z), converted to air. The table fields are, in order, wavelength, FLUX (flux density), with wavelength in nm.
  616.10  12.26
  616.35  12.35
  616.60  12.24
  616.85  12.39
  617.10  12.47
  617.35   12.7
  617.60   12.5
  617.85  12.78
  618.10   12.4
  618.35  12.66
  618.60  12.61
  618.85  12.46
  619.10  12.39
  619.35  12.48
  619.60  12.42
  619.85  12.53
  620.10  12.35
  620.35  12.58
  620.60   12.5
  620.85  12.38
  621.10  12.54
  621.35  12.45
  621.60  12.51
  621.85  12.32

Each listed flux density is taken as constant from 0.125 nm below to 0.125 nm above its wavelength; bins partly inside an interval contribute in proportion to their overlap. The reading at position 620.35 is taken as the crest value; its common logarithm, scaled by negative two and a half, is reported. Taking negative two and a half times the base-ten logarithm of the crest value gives -2.75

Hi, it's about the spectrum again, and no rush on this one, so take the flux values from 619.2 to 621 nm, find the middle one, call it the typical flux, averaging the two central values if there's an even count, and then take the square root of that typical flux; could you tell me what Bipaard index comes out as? 3.53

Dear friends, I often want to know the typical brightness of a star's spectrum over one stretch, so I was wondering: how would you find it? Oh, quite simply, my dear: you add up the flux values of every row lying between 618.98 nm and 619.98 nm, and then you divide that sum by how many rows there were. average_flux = 12.5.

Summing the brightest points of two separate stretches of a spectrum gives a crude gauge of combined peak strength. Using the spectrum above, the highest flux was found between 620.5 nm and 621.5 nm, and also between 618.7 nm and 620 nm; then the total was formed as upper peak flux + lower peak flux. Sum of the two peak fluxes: 25.1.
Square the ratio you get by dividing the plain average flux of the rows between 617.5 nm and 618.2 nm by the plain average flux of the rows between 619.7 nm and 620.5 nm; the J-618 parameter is 1.01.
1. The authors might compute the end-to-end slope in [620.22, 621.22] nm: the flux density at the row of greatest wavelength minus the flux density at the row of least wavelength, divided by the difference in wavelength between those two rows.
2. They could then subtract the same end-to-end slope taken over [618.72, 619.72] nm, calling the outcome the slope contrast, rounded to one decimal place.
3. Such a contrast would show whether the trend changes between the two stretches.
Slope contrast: 0.0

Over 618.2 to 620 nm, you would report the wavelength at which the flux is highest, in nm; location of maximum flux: 618.35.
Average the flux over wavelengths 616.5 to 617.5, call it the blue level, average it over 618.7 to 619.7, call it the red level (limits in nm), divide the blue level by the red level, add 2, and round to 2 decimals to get 3.00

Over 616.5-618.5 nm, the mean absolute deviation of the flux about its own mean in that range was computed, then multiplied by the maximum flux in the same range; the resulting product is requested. 1.9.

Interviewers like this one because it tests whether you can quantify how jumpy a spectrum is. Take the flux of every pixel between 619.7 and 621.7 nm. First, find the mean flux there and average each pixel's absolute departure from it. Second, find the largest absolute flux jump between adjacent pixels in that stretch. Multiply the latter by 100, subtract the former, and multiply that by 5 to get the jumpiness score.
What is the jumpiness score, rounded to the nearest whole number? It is 115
